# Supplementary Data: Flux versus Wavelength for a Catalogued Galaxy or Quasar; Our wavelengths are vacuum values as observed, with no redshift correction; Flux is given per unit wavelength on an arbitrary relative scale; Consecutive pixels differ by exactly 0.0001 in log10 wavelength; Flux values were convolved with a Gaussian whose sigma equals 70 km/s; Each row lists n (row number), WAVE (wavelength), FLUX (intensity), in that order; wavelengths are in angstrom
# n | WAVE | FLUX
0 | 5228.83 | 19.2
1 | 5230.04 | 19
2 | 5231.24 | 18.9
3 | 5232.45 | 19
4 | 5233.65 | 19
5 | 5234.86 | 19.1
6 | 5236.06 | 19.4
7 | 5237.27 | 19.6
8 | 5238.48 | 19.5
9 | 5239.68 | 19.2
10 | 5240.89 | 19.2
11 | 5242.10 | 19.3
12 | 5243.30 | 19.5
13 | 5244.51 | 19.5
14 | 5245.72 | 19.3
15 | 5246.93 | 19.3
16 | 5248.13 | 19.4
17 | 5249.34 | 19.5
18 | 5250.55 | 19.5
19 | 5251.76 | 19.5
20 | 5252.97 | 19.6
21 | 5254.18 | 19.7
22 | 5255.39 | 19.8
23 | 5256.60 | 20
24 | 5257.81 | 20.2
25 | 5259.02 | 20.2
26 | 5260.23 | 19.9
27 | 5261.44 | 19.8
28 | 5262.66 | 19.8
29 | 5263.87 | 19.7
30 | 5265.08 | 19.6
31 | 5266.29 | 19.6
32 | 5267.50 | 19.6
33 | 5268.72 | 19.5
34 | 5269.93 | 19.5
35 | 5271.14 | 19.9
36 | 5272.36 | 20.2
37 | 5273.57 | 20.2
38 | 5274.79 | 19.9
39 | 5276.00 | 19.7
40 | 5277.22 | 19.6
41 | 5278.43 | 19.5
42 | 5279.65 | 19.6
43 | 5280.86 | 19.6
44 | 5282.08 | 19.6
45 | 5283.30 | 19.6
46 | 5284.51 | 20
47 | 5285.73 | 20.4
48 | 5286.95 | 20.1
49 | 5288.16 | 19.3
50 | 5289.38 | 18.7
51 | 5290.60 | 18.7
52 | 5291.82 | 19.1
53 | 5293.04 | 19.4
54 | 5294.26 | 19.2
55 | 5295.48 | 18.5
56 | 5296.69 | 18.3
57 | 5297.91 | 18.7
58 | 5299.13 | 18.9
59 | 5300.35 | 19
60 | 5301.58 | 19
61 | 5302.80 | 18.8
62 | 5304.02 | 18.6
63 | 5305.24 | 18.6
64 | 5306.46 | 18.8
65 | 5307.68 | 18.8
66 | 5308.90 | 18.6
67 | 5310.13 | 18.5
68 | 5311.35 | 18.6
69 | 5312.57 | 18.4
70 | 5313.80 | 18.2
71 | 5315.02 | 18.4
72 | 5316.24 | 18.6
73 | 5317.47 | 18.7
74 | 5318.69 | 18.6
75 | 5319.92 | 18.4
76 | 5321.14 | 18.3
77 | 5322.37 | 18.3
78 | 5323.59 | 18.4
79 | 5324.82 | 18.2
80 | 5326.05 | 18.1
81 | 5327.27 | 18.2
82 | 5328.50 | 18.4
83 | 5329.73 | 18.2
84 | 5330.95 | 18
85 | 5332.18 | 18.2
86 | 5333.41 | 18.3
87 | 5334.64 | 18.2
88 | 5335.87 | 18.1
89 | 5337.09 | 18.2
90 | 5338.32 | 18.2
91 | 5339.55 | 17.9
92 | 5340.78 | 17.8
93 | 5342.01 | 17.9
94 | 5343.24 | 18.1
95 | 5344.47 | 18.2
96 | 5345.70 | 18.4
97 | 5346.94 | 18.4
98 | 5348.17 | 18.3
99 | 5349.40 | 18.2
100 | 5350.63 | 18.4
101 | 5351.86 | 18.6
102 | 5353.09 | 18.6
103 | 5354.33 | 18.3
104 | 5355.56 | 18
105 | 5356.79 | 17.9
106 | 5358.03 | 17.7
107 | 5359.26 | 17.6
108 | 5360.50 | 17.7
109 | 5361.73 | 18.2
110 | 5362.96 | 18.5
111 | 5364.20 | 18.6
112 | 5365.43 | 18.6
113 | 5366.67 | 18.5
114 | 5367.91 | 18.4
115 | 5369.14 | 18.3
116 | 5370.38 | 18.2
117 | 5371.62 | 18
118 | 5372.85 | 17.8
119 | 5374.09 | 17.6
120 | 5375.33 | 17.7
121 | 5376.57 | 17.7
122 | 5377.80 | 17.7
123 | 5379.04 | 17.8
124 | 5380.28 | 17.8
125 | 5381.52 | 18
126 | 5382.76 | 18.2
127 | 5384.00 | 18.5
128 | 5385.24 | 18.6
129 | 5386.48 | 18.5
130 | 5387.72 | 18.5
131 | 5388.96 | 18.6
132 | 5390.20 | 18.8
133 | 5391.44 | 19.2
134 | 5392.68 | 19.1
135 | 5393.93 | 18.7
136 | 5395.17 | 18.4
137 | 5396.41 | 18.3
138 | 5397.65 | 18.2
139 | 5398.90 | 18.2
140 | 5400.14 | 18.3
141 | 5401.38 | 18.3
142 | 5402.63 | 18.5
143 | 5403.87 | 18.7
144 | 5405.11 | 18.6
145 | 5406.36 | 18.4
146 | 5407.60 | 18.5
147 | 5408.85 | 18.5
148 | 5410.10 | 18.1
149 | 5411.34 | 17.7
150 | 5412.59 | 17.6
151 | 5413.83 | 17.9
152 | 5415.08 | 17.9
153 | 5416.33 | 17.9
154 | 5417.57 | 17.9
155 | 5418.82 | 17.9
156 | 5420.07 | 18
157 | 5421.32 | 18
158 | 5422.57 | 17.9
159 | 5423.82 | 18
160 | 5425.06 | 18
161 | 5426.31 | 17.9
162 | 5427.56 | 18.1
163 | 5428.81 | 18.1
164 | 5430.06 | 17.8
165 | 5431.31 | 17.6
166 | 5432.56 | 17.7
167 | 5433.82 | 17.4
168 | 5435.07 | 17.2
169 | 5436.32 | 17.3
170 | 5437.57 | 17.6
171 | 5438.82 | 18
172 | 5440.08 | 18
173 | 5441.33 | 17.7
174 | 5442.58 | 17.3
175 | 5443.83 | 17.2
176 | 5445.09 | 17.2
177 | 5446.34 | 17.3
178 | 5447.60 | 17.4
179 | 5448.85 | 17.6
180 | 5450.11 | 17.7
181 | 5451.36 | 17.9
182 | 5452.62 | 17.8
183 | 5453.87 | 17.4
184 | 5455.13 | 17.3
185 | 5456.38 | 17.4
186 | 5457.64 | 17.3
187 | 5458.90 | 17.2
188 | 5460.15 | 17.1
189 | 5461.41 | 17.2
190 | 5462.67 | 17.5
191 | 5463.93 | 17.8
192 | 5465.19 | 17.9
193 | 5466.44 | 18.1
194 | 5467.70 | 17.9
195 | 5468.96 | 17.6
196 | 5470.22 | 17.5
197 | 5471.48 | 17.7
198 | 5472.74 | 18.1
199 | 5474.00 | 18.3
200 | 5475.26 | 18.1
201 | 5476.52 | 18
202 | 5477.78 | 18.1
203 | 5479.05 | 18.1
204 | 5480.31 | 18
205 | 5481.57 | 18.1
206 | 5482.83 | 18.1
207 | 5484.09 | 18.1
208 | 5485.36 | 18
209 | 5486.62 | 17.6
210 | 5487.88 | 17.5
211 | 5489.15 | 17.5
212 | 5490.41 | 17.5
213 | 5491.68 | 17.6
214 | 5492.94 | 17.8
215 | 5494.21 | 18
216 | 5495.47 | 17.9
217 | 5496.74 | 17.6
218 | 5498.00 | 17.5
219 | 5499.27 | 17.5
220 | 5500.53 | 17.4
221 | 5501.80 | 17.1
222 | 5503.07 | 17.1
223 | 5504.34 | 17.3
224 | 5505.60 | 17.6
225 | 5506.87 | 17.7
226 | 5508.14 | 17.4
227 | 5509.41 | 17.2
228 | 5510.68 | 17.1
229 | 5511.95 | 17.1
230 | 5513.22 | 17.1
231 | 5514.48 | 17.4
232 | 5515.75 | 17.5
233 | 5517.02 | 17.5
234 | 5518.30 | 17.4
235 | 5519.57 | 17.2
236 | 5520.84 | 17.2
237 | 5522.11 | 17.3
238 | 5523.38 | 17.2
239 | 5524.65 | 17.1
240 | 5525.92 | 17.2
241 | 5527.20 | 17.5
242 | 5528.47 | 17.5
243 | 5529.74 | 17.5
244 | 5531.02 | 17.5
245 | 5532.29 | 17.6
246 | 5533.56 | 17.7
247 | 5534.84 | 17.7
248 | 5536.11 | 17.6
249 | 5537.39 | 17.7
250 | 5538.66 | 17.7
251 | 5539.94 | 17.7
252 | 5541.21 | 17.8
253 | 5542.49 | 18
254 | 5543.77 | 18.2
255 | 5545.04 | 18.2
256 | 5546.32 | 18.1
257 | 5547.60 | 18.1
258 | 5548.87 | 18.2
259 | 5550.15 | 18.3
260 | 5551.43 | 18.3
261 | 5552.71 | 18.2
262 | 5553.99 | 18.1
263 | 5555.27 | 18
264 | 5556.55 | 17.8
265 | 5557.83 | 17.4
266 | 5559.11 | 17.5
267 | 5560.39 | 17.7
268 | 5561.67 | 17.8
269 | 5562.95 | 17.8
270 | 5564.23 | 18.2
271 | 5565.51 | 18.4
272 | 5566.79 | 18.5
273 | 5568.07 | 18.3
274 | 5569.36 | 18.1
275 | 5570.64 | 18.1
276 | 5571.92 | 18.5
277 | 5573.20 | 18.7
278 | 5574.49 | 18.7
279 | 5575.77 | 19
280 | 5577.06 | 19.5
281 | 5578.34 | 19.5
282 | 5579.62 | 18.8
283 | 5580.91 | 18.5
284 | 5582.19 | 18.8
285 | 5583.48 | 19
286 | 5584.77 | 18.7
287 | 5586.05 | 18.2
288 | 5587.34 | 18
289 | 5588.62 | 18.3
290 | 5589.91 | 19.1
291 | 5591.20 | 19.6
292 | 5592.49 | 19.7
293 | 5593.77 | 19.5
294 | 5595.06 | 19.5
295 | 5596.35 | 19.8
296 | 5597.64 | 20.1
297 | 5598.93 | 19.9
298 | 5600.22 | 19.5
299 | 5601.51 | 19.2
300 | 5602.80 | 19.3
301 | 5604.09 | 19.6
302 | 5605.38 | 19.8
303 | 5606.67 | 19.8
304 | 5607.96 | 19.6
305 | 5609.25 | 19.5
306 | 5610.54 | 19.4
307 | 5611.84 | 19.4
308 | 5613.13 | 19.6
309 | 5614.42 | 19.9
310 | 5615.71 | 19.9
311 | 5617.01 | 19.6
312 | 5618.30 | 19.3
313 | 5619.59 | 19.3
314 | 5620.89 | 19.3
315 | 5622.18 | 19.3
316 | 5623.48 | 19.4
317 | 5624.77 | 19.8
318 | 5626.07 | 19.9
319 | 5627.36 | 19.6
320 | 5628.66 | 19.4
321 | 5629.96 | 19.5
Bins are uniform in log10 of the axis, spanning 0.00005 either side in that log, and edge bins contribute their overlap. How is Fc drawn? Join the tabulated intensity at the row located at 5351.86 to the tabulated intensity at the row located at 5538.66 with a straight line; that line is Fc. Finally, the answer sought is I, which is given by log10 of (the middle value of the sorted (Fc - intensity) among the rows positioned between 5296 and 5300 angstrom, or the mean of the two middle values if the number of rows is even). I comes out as -0.80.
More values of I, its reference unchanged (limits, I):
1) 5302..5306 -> -0.65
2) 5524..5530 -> -0.59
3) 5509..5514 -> -0.14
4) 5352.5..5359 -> -0.23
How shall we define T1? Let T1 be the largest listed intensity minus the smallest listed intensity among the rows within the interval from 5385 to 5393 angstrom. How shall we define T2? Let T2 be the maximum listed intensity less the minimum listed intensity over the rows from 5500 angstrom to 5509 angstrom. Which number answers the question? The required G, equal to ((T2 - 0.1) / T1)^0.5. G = 0.8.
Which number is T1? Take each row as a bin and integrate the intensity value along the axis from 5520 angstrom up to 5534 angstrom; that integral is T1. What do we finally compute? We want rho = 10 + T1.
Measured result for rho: 254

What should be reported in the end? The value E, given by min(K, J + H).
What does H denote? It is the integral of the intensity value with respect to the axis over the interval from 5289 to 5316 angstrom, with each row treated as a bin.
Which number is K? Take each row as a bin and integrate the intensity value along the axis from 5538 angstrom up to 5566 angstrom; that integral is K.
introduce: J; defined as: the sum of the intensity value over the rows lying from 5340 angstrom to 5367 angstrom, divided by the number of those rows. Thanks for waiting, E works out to 503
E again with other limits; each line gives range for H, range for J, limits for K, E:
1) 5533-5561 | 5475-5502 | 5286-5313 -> 509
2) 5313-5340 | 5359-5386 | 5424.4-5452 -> 487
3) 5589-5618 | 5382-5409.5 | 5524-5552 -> 498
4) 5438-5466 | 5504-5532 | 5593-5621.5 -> 508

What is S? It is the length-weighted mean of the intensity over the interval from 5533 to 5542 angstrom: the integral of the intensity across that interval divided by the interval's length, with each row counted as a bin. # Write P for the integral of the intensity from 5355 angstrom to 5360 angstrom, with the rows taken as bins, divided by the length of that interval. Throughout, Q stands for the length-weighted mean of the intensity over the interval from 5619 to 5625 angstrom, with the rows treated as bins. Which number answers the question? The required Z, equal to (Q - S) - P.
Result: -16.1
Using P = 17.8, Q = 19.4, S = 17.7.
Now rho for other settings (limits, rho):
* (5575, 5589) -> 273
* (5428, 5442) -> 257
